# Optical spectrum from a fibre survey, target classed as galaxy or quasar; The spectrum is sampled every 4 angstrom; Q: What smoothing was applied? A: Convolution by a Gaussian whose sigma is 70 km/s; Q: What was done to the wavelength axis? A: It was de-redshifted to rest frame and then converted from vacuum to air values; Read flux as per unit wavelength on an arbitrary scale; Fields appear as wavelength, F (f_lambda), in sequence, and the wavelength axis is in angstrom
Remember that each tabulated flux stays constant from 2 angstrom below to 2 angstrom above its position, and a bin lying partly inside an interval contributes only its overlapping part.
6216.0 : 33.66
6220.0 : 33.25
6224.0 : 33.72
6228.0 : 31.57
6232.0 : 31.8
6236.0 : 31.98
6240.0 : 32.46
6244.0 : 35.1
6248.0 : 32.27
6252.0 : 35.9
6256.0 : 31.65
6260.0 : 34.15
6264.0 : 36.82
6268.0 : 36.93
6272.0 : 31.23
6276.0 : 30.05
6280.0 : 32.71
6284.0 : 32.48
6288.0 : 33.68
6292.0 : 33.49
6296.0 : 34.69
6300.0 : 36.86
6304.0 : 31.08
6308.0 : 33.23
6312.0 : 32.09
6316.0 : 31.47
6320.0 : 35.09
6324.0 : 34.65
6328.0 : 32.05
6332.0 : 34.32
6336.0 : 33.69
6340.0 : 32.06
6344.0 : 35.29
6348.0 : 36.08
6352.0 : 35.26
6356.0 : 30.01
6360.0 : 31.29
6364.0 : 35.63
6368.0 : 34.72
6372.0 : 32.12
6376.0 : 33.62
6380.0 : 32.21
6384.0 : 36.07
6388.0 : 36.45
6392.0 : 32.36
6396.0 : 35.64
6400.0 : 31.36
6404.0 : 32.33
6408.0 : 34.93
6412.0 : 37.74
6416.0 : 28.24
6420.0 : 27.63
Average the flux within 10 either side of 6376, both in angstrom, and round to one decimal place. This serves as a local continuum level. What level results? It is 33.7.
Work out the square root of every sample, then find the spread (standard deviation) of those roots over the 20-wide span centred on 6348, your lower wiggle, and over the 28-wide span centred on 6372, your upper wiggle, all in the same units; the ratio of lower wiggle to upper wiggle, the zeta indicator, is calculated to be 1.4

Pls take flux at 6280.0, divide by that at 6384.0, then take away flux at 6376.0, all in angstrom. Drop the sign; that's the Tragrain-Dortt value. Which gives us 32.7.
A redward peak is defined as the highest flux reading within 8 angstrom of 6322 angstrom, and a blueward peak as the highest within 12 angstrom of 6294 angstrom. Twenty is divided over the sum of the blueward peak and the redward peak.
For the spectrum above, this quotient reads 0.278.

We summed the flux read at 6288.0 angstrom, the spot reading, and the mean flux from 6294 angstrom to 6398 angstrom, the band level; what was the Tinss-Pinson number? 67.5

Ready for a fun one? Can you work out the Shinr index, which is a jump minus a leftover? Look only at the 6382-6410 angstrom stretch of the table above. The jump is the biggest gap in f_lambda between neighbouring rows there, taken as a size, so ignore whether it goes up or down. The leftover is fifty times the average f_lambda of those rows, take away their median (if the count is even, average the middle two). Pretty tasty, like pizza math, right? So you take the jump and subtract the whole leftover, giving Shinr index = -1669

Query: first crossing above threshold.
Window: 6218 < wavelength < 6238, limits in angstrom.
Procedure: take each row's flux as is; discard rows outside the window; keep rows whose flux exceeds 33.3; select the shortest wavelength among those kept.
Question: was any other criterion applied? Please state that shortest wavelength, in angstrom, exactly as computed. 6224.0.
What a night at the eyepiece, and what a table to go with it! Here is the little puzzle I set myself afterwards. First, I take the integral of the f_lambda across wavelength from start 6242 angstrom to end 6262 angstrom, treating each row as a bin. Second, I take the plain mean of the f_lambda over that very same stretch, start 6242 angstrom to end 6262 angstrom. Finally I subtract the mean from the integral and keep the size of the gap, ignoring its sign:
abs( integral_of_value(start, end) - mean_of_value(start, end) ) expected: 642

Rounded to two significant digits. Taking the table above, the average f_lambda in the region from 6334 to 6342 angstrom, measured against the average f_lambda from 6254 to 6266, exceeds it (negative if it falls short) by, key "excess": -1.3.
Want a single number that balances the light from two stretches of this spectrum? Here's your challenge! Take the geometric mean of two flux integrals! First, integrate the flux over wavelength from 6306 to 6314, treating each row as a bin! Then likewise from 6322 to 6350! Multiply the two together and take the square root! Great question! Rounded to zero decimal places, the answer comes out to 499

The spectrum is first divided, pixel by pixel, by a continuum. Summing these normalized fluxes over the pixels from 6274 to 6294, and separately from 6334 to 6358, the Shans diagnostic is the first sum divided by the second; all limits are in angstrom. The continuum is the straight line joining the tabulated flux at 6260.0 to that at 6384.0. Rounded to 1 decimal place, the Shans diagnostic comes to 0.8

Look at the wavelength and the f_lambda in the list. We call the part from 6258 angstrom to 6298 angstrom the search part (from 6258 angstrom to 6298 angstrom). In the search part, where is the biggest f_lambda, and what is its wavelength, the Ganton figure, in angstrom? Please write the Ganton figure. 6268.0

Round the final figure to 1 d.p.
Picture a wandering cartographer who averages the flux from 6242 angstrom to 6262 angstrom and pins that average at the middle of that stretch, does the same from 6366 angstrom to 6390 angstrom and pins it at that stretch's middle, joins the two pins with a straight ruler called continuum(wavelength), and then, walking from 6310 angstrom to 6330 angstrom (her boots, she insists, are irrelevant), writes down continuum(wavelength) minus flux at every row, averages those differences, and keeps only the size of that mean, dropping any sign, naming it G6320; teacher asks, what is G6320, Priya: 1.0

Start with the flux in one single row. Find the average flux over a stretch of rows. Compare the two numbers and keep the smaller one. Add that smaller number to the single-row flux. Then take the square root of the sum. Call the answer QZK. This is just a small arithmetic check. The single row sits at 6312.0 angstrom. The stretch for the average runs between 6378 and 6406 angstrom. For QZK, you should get 8.01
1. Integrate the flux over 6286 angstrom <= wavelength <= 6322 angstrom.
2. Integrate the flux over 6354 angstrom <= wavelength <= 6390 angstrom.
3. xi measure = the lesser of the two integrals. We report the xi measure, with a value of 1207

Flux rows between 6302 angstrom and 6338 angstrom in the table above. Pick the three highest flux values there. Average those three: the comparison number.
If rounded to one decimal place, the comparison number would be 34.7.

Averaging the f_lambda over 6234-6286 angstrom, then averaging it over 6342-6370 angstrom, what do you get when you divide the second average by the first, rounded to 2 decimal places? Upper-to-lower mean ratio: 1.02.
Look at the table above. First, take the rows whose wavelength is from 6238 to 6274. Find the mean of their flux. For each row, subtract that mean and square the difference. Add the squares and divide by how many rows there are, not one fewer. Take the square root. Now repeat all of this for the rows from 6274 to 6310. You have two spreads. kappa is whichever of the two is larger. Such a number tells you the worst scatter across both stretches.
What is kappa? 2.1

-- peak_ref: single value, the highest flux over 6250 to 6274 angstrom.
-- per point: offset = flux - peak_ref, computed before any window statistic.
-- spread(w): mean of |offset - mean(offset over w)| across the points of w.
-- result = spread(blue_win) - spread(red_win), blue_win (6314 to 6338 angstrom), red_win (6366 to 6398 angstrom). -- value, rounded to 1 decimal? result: -0.4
